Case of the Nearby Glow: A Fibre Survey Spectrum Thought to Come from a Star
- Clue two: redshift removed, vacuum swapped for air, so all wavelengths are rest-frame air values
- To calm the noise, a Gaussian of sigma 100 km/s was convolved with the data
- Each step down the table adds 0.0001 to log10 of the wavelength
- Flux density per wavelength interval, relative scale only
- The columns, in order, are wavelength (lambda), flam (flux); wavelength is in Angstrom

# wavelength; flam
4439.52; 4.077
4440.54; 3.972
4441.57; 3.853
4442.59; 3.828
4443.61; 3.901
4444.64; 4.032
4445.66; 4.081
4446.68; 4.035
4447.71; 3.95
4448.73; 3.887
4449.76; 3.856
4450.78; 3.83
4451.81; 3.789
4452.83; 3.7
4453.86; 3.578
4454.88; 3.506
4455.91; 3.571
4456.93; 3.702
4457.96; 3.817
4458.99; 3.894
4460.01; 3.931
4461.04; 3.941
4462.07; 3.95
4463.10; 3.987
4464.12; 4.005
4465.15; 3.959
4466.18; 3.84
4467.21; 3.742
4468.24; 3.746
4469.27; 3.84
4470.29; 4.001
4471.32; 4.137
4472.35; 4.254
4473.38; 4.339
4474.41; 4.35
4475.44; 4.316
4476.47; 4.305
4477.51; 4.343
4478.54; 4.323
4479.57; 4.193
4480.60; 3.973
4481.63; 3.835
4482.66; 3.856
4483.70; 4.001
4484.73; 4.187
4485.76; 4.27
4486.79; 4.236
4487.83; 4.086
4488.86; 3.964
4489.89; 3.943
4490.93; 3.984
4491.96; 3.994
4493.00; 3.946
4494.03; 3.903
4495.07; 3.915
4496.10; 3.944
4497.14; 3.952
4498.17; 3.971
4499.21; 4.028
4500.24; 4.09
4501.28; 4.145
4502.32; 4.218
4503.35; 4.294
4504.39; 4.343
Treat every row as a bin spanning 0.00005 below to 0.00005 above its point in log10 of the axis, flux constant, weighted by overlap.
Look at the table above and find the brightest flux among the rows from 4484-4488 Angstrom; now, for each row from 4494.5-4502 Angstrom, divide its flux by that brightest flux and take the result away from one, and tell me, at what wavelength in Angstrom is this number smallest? 4501.28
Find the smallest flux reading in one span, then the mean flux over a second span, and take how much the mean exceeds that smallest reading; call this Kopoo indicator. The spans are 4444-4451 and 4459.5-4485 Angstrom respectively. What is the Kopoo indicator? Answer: 0.22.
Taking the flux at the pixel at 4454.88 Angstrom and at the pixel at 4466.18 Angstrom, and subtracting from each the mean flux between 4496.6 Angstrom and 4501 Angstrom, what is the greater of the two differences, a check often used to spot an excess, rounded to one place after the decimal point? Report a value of -0.2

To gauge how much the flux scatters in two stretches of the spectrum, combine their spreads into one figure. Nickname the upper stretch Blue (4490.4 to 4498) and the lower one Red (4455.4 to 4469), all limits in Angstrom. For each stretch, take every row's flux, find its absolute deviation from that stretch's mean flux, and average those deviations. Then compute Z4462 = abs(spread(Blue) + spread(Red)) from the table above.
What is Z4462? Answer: 0.132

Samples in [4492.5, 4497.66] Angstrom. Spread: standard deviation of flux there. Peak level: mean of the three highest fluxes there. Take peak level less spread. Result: 3.93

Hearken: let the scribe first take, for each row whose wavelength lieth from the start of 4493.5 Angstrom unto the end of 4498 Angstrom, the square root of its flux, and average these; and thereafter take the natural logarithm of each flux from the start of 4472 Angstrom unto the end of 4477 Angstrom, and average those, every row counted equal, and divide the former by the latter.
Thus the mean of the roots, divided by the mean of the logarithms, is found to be 1.36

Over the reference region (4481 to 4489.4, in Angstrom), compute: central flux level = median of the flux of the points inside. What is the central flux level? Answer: 4.04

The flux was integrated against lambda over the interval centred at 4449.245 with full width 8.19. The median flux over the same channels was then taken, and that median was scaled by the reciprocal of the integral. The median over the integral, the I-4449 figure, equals 0.1214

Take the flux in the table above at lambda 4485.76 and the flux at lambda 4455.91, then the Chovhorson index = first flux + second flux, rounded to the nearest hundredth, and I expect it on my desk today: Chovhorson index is 7.84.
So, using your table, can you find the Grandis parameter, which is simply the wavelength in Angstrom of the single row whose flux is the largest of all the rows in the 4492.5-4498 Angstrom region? 4497.14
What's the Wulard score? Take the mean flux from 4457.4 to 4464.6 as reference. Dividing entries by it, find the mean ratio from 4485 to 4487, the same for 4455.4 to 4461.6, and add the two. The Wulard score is 2.05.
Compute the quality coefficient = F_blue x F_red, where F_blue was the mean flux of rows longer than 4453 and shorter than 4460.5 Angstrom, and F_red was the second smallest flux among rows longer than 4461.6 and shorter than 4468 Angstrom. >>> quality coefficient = 14.3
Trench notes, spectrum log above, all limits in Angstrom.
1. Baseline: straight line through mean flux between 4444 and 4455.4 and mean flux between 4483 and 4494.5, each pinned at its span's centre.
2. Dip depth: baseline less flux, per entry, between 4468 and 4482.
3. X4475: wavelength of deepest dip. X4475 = 4468.24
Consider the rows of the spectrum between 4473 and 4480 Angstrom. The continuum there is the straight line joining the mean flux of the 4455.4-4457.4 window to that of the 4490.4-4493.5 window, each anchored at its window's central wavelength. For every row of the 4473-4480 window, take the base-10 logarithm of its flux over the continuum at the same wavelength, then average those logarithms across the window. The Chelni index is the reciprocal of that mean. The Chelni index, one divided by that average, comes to 19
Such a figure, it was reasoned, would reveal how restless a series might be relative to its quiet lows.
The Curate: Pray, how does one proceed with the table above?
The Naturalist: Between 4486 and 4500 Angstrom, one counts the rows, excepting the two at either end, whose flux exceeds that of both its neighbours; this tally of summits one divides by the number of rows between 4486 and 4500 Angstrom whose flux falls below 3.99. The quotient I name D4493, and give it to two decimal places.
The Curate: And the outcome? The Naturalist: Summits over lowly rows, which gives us 0.11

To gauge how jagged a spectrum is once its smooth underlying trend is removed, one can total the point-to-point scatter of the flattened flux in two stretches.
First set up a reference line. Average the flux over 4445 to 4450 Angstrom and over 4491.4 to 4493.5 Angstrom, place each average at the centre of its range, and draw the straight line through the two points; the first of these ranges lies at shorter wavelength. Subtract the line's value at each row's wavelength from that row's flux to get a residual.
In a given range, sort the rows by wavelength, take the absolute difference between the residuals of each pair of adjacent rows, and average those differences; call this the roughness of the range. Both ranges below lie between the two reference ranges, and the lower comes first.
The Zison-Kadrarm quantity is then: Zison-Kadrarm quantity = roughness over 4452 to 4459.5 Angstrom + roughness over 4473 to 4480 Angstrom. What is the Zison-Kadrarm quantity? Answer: 0.138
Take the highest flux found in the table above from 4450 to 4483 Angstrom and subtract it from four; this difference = -0.35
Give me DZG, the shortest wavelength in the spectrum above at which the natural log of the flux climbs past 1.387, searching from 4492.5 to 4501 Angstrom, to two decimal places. 4499.21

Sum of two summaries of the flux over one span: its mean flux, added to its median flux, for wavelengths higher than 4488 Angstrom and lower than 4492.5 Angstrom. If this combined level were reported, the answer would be 7.95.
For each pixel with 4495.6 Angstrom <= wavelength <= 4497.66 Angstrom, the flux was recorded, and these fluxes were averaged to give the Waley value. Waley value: 3.95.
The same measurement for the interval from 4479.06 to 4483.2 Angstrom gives 3.96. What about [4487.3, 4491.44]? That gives 3.99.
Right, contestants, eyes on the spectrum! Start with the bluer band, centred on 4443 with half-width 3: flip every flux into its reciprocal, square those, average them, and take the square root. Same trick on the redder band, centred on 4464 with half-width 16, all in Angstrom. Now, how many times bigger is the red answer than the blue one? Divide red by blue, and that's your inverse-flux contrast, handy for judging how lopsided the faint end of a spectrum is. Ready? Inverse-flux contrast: 1.00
